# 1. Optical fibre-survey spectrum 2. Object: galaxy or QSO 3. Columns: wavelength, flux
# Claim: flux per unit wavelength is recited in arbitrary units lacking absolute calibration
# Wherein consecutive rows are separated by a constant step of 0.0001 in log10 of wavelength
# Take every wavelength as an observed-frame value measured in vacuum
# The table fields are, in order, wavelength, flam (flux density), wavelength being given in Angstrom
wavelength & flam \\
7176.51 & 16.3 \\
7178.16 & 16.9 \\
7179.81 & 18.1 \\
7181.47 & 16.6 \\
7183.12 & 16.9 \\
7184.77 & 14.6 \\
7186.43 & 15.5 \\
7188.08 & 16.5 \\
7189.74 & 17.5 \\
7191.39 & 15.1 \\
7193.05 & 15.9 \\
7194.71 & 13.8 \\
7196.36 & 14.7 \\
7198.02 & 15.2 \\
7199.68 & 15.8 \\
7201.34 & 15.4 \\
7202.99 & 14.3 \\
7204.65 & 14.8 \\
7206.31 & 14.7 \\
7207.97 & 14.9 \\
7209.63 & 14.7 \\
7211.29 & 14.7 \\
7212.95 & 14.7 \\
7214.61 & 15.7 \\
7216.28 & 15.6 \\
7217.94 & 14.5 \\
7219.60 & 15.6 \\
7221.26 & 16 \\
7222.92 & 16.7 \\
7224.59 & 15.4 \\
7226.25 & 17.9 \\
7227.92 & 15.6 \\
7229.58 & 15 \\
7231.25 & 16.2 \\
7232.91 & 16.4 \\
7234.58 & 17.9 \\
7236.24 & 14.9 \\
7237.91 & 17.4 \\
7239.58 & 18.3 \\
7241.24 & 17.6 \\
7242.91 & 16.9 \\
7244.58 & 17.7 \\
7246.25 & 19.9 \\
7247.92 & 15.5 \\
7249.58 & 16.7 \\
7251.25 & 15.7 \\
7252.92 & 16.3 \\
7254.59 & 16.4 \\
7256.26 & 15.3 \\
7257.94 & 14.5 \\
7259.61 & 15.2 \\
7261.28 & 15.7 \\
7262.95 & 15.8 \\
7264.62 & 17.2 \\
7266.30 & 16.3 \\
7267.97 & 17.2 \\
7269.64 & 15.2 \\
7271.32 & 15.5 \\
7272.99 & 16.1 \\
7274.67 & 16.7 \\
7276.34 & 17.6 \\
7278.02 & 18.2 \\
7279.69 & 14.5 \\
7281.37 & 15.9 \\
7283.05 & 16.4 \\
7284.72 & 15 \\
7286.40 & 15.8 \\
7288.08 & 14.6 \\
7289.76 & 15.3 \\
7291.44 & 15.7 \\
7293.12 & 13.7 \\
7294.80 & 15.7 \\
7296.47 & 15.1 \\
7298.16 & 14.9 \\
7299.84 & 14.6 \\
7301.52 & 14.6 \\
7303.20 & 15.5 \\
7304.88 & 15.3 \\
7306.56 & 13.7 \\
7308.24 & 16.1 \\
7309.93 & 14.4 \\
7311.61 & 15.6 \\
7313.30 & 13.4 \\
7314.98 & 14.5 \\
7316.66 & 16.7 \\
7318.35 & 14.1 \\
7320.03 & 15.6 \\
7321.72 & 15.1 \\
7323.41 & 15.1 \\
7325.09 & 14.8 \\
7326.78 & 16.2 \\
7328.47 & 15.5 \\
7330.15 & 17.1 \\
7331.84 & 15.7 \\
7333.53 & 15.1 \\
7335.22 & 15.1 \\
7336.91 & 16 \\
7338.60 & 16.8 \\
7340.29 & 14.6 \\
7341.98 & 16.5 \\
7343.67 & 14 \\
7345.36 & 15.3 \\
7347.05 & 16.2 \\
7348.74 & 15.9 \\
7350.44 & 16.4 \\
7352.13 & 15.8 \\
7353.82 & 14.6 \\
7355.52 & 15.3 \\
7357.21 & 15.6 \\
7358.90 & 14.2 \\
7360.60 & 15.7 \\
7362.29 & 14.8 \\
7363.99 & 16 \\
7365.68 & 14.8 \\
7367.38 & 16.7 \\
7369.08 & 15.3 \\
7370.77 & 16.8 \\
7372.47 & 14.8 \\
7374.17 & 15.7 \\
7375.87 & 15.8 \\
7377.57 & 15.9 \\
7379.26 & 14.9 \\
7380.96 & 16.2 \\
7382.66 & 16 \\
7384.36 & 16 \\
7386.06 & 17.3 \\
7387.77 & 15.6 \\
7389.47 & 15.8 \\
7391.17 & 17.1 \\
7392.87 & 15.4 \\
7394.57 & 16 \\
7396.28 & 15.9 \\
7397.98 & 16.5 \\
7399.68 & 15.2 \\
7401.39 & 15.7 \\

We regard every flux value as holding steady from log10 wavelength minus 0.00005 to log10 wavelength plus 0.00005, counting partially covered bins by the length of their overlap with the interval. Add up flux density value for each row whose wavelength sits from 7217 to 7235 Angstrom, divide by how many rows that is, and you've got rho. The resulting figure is 16.1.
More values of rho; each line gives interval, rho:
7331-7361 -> 15.5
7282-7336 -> 15.2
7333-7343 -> 15.7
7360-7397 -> 15.8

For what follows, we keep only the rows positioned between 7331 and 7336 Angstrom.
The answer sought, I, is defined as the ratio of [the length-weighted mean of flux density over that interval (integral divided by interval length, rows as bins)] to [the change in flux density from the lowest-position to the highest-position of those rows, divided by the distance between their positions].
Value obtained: -86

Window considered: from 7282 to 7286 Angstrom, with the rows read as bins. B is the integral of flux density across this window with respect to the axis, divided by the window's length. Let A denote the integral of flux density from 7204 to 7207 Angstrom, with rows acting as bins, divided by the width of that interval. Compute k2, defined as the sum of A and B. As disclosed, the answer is 30.5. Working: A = 14.7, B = 15.7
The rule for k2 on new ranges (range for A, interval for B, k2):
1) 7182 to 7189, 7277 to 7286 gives 32.0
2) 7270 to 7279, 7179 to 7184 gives 33.9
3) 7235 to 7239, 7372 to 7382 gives 32.1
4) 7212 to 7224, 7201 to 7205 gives 30.3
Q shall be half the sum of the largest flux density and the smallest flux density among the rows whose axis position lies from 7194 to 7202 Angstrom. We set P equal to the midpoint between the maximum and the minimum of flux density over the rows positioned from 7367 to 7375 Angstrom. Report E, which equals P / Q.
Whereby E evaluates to 1.07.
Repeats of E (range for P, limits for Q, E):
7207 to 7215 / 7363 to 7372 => 0.96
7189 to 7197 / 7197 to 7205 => 1.04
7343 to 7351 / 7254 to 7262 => 0.98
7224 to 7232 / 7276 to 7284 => 1.01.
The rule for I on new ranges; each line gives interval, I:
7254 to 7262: -147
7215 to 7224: 95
